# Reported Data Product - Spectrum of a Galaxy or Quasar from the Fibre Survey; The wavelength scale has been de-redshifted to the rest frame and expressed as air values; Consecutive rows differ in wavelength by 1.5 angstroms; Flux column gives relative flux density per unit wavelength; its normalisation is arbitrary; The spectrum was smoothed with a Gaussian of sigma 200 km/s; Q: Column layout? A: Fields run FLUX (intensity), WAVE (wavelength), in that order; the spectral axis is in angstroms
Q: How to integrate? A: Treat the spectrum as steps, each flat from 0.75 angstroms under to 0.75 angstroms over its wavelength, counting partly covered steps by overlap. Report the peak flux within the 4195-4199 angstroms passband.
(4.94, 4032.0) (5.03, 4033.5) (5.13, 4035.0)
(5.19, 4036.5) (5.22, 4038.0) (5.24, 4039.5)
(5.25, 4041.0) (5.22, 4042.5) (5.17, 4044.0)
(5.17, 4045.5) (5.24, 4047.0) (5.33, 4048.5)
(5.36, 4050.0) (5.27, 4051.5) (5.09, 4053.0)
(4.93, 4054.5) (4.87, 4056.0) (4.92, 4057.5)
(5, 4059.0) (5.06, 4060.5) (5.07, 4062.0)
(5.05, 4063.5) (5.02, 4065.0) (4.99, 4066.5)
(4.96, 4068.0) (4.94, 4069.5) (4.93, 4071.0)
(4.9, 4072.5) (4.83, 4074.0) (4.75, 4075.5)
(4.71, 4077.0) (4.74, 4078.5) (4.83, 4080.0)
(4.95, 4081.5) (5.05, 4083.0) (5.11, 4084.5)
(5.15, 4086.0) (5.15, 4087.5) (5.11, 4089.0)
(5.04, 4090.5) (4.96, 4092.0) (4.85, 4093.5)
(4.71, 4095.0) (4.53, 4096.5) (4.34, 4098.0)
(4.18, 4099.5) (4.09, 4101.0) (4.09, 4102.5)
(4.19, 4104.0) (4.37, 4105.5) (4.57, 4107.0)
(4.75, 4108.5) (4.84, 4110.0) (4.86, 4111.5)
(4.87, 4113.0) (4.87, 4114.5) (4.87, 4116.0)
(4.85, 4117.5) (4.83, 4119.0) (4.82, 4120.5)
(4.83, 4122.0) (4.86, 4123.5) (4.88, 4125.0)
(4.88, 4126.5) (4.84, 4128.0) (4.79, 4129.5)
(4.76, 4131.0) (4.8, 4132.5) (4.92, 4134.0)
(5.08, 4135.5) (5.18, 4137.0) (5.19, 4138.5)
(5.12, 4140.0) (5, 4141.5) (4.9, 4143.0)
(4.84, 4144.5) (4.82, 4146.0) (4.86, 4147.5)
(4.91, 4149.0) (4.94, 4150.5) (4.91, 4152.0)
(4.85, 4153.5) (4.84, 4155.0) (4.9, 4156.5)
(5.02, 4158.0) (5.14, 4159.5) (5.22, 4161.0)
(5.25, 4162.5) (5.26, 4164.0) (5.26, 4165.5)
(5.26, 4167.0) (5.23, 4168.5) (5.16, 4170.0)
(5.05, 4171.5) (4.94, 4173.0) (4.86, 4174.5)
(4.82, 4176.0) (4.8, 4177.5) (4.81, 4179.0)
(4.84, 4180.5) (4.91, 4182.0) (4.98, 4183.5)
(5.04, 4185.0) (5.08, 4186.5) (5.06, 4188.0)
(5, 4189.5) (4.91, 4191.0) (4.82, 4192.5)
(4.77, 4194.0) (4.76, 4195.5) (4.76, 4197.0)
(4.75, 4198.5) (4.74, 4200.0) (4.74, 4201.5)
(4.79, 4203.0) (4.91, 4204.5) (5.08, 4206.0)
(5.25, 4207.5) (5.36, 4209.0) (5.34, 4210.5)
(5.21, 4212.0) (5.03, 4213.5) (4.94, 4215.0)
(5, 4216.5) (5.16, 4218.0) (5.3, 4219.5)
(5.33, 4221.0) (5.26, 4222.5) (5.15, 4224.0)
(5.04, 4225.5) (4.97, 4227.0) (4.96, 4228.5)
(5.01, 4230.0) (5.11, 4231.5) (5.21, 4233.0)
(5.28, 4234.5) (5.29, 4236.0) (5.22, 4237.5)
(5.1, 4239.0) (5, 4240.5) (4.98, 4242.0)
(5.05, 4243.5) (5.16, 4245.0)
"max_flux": 4.76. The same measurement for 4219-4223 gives 5.33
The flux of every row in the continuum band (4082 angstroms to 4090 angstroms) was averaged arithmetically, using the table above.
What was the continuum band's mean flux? 5.11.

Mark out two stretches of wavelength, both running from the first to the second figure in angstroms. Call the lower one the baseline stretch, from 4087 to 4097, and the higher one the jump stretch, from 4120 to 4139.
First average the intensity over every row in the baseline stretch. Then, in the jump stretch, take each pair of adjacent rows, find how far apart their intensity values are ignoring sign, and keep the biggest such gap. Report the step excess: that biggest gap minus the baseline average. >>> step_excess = -4.75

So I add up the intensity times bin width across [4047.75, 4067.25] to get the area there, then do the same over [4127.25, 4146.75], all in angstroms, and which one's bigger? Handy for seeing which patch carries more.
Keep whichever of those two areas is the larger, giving 99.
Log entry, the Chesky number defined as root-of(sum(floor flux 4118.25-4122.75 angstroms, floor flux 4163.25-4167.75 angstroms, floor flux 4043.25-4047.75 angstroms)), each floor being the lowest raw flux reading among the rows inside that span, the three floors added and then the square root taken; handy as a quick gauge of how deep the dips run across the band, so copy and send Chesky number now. 3.91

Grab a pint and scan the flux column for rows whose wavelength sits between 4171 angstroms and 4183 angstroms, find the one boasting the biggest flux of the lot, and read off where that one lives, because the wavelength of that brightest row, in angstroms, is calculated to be 4171.5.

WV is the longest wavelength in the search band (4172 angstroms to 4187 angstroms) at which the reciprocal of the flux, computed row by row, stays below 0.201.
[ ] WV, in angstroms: 4186.5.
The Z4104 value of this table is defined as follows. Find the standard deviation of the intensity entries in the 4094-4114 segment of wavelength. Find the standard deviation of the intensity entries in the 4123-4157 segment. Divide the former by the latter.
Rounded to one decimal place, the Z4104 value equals 2.5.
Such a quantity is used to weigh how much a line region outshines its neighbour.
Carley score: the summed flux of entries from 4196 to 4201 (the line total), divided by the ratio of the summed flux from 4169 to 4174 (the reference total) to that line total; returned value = 13.4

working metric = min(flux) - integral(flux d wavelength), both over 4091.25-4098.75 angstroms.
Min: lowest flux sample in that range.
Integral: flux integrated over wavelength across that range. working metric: -30.7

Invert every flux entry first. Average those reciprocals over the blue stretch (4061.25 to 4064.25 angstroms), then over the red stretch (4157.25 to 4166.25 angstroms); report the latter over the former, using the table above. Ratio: 0.97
